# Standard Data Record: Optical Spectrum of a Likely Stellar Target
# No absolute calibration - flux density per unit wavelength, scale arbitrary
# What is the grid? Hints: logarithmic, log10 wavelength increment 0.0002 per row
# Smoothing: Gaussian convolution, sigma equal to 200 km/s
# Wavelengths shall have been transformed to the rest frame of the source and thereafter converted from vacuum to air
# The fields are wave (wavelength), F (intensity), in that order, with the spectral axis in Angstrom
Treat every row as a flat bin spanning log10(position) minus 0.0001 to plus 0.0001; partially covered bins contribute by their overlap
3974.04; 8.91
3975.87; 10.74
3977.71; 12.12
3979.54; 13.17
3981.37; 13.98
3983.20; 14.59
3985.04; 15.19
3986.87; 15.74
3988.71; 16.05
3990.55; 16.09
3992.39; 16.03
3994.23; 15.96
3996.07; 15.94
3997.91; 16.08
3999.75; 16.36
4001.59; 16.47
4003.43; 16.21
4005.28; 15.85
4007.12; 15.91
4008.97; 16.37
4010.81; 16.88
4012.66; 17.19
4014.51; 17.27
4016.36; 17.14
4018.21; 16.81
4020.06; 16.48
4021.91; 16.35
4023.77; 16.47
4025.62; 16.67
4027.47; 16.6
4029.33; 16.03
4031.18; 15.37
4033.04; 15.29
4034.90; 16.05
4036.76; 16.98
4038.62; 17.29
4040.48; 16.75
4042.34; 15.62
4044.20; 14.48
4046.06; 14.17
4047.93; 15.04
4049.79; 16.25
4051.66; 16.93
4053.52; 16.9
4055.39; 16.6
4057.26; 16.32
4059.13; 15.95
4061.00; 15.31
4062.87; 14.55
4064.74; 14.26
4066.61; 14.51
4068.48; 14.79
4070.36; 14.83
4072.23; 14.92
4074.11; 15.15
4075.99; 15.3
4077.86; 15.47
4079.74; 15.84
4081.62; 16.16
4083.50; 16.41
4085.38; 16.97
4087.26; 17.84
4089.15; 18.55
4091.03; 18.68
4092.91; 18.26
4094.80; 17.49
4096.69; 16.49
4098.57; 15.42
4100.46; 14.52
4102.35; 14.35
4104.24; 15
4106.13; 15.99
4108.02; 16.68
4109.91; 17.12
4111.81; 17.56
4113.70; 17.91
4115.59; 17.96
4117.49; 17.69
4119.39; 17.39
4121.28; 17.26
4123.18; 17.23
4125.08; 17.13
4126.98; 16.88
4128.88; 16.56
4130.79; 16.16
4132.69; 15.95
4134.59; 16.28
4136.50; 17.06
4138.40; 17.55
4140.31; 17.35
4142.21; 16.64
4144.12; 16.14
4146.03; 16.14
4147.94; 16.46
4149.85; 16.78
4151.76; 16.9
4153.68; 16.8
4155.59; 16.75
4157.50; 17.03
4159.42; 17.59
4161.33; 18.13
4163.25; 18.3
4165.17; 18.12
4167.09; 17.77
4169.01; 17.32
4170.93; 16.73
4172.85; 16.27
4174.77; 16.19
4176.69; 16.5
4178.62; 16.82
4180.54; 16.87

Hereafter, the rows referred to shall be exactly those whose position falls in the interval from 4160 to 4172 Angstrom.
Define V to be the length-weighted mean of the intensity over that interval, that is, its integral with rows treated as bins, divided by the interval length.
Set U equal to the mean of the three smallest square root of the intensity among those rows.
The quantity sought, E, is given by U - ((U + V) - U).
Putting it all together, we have -13.6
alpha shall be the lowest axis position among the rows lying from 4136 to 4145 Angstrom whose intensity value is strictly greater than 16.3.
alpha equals 4136.50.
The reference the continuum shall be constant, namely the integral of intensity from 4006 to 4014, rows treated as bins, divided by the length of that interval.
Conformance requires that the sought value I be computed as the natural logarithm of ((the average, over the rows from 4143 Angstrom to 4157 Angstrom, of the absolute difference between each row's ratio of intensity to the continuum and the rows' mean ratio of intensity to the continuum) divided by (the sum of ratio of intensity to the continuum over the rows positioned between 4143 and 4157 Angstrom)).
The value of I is -6.0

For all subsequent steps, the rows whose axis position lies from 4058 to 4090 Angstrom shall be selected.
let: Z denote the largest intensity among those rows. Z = 18.55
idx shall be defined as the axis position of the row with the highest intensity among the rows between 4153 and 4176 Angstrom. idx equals 4163.25 Angstrom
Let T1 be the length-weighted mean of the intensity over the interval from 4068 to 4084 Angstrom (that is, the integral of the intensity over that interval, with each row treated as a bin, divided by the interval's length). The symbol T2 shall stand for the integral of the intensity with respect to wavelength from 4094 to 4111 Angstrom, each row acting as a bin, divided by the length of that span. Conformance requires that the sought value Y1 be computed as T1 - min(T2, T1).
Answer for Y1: 0.0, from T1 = 15.4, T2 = 15.9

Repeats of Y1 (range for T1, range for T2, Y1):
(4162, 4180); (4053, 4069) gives 1.7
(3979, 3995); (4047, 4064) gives 0.0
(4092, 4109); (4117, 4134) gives 0.0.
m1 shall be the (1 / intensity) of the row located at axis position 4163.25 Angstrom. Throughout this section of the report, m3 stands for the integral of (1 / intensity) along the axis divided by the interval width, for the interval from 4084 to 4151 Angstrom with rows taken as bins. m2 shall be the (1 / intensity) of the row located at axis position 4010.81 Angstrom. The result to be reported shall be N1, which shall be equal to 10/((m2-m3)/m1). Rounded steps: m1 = 0.055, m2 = 0.0592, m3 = 0.0596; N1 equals -1470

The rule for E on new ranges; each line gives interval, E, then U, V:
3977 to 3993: -11.2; 3.6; 14.8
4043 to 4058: -12.0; 3.8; 15.8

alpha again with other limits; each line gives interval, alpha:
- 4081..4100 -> 4083.50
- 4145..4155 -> 4147.94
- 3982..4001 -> 3999.75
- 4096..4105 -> 4096.69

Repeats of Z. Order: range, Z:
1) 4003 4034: 17.27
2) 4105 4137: 17.96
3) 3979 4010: 16.47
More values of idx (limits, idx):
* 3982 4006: 4001.59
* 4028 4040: 4038.62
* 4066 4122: 4091.03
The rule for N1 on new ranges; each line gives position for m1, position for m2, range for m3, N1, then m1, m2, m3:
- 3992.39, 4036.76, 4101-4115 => -238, 0.062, 0.0589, 0.0615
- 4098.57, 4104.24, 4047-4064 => 169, 0.065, 0.0667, 0.0628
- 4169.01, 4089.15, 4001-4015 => -85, 0.058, 0.0539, 0.0607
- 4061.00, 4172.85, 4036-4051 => -323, 0.065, 0.0615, 0.0635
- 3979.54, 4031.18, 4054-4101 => 322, 0.076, 0.0651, 0.0627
